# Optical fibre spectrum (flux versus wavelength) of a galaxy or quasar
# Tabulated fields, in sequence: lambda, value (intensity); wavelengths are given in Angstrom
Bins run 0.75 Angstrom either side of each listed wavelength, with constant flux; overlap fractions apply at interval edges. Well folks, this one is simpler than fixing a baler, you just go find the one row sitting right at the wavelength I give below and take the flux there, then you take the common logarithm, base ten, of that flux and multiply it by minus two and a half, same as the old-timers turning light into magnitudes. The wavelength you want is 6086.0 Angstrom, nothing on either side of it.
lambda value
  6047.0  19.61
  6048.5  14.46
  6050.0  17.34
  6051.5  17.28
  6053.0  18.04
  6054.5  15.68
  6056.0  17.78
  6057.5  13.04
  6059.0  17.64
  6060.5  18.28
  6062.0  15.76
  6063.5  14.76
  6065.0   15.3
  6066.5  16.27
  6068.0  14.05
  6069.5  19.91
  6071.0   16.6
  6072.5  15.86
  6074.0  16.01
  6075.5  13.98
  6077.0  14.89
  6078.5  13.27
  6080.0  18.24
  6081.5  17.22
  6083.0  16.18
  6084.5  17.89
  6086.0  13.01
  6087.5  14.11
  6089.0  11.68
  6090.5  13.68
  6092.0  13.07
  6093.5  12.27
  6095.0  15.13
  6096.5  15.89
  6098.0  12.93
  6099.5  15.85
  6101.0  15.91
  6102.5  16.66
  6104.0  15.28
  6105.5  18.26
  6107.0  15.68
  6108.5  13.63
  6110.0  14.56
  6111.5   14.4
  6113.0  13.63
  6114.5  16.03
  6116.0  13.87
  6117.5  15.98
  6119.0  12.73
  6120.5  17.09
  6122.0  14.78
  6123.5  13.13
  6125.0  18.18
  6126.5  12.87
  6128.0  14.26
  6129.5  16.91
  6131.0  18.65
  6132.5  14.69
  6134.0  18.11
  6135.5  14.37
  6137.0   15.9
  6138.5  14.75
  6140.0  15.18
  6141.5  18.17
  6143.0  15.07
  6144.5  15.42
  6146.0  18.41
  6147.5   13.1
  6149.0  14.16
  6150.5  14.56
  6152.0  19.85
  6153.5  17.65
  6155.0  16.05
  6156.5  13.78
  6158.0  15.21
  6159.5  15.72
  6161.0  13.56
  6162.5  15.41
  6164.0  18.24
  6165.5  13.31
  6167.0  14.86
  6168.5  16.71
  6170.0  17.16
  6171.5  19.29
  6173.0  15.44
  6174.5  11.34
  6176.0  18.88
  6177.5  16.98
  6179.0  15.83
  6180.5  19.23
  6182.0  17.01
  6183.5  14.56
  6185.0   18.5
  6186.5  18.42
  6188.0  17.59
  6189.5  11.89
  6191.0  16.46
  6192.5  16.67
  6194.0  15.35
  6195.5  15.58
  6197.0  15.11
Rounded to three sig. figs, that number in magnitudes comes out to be -2.79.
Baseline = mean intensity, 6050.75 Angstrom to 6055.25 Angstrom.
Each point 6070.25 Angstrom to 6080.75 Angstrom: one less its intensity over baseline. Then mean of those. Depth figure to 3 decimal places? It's 0.085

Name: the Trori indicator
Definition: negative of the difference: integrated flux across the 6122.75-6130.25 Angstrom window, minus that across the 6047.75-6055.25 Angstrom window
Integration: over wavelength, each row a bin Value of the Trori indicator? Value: 11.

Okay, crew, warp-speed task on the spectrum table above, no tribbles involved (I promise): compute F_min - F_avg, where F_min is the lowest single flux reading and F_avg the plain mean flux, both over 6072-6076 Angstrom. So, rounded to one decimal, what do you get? -1.3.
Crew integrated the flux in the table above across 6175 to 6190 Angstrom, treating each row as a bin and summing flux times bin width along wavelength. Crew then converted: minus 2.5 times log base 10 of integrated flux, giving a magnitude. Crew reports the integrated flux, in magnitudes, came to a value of -6.009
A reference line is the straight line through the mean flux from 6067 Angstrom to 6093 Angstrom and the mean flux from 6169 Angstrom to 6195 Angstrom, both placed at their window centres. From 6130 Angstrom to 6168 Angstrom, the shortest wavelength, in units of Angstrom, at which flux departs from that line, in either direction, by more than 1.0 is 6131.0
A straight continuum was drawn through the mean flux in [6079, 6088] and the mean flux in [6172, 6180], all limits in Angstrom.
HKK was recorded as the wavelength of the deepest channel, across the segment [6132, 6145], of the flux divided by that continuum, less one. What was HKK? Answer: 6135.5 Angstrom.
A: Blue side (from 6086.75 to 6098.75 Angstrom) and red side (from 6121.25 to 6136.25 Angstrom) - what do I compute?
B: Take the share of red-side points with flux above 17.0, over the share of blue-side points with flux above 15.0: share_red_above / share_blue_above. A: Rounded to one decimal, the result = 1.2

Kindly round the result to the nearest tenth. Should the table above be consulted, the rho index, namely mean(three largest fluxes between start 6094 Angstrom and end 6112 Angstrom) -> 16.9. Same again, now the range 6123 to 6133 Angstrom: 17.9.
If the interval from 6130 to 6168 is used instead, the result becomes 19.0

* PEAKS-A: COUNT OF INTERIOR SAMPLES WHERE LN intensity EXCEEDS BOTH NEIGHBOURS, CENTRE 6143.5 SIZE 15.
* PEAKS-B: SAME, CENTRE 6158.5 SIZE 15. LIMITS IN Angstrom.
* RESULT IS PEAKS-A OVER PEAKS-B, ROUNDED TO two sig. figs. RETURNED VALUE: 1.0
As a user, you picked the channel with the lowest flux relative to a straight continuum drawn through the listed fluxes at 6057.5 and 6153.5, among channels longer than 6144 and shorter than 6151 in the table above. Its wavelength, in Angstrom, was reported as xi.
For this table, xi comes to 6147.5 Angstrom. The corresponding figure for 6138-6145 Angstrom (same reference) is 6138.5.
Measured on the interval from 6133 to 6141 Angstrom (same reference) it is 6135.5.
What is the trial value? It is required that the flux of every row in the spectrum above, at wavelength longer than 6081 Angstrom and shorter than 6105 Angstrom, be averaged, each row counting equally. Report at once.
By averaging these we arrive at 14.8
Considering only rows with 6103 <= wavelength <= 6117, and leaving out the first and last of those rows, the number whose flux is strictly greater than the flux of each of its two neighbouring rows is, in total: 3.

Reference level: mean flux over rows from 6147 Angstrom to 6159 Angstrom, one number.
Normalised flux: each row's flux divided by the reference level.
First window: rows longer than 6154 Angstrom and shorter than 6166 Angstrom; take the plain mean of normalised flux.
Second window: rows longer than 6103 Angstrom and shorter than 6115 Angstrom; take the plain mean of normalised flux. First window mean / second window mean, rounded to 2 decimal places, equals 1.00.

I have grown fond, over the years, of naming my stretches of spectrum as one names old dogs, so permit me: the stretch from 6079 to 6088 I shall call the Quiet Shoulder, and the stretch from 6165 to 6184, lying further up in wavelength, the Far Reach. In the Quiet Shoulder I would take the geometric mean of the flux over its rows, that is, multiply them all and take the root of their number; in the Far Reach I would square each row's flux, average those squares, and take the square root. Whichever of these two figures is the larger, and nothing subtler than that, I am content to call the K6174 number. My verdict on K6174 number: 16.4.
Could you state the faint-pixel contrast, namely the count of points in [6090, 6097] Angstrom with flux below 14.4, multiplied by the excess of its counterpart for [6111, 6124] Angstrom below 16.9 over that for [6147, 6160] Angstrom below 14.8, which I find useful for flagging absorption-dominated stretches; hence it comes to 12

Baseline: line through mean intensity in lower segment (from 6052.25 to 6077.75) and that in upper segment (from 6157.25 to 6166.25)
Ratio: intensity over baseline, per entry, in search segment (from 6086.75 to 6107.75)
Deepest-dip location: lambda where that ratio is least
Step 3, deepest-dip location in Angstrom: 6089.0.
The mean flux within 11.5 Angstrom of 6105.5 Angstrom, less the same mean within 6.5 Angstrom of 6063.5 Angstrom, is -0.9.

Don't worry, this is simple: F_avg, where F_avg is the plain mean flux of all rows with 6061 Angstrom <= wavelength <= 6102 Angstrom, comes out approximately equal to 15.2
